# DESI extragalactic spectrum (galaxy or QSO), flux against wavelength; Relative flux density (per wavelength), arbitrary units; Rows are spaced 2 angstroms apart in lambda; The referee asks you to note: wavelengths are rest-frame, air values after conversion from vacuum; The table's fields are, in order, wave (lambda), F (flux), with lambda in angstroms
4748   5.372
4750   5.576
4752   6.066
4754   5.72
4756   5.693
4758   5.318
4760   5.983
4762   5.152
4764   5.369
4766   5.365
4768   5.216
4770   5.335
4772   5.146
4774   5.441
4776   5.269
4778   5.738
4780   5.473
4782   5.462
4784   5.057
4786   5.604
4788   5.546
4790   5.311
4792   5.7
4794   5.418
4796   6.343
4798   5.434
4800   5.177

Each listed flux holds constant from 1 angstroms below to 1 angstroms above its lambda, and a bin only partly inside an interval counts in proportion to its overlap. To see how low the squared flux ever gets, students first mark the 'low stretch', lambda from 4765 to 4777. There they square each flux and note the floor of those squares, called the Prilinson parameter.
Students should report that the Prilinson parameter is 26.5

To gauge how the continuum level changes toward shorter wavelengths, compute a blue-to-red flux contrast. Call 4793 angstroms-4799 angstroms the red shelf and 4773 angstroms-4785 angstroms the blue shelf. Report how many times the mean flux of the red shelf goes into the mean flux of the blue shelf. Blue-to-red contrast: 0.94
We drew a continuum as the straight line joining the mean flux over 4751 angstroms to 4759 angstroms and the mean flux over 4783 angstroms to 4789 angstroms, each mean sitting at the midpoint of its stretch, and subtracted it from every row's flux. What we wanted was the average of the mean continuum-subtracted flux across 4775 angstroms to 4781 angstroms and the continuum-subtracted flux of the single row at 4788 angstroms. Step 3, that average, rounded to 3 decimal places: 0.089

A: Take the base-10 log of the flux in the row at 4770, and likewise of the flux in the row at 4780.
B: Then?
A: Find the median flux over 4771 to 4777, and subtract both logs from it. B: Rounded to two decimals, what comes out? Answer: 3.80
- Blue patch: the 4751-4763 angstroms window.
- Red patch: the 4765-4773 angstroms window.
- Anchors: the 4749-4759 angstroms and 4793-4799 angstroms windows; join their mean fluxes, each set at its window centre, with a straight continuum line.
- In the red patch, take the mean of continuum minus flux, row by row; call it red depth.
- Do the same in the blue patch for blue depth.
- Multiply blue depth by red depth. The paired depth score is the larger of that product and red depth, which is 0.43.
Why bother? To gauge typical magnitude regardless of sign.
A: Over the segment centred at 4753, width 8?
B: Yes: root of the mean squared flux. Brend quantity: 5.77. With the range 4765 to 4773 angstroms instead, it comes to 5.27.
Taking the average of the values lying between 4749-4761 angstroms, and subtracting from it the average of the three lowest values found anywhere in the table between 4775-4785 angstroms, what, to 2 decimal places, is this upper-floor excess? 0.46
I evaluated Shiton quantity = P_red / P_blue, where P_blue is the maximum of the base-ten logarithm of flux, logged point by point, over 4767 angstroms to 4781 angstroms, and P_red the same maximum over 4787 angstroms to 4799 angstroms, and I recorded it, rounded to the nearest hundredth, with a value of 1.06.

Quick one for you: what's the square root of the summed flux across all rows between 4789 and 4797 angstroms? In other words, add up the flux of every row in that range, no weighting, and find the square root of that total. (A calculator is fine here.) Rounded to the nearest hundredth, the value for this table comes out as 4.77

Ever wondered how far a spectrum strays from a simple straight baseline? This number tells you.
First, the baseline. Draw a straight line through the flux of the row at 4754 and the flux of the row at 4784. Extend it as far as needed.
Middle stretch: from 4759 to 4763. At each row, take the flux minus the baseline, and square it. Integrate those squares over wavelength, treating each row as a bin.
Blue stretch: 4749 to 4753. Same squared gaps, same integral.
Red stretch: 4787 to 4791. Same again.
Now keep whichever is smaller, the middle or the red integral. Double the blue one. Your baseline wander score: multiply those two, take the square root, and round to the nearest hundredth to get 0.60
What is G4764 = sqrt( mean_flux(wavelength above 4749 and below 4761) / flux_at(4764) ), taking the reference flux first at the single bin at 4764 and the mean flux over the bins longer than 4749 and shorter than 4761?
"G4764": 1.03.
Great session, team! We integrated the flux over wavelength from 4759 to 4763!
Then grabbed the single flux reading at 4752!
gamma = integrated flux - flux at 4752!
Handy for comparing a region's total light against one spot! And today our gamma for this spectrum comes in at 16.20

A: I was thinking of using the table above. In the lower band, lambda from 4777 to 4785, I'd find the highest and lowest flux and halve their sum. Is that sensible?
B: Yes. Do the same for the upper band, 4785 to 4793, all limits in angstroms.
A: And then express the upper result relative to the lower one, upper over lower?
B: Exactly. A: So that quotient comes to 1.02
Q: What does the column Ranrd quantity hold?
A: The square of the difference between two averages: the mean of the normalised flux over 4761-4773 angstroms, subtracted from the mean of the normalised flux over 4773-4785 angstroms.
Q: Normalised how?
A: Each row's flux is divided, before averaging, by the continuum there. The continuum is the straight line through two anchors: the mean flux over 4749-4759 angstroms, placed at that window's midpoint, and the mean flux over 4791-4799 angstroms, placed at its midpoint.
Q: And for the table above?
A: 0.0005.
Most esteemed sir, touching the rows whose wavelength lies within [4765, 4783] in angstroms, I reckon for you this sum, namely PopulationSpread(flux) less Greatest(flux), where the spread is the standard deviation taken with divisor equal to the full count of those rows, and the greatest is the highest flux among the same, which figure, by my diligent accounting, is -5.6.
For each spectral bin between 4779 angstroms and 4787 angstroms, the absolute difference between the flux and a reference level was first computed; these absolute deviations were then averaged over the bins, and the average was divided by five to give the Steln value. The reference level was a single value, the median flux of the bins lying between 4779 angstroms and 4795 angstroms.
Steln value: 0.028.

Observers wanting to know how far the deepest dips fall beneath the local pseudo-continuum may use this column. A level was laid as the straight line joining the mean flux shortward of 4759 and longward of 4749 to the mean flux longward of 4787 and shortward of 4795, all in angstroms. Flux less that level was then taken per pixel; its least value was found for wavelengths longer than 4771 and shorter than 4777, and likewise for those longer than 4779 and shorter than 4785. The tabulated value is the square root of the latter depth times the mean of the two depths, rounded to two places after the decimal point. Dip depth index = 0.46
